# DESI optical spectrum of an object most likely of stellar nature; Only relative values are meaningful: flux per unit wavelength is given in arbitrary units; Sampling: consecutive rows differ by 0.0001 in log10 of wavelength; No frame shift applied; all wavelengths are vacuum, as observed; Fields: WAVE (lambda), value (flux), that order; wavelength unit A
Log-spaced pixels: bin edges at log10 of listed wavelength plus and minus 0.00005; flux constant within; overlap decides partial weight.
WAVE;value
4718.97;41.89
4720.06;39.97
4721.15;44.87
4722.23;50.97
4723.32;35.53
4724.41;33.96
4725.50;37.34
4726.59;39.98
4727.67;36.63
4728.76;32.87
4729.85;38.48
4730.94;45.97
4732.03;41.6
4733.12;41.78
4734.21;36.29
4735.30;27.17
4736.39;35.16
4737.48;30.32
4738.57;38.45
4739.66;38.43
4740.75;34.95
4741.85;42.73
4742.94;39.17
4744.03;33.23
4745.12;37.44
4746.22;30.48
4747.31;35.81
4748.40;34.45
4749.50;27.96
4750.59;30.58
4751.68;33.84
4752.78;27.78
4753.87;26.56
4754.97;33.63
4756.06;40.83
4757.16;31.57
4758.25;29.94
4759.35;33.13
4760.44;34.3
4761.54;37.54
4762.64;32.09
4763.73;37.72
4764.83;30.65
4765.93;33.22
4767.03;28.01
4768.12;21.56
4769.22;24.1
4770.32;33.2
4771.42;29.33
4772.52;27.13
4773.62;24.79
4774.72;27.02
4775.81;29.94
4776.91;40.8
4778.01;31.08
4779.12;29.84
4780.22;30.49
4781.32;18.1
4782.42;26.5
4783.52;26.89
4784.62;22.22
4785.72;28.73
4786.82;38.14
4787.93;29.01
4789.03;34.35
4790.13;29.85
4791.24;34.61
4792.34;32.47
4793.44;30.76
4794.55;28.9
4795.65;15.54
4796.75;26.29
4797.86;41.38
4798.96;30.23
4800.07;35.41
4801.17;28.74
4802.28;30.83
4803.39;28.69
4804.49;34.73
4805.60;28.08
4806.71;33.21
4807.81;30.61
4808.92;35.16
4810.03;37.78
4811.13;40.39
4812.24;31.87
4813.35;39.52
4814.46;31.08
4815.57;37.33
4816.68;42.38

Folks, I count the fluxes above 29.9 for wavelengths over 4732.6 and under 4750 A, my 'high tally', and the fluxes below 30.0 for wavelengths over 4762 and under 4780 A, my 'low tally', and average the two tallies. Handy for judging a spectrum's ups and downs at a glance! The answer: 11.5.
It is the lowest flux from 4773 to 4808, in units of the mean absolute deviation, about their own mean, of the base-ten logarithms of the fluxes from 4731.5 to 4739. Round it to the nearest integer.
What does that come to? 291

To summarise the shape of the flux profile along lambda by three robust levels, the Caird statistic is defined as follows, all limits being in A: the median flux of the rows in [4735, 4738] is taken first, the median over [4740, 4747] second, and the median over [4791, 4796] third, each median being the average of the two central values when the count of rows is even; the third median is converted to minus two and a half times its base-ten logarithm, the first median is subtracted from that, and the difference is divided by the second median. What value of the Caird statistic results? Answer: -0.94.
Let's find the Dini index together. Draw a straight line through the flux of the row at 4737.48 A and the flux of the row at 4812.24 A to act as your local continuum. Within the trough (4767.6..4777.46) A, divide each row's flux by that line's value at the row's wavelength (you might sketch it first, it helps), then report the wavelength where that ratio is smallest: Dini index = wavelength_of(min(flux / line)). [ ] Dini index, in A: 4768.12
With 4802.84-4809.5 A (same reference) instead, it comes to 4805.60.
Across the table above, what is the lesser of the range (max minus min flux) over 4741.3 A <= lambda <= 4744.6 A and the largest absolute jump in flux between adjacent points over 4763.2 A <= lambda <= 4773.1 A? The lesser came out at 9.1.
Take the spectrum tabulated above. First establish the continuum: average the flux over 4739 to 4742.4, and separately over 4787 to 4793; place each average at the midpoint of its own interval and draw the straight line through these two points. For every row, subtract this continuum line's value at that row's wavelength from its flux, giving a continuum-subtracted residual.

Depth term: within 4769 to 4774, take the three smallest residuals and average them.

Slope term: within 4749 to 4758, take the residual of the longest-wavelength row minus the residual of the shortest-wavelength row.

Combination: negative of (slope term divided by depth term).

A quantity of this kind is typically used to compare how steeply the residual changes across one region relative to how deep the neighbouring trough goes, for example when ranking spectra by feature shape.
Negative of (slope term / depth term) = 0.5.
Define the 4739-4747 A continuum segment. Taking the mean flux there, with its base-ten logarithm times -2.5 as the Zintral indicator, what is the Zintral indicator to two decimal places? -3.91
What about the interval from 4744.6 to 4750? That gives -3.80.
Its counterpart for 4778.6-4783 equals -3.55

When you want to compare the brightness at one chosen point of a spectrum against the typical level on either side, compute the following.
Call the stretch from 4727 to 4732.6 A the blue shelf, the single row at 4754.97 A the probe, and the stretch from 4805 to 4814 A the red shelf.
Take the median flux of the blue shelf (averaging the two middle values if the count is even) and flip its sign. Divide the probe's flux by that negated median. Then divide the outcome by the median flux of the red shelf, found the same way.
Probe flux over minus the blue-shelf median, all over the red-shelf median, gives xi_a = -0.026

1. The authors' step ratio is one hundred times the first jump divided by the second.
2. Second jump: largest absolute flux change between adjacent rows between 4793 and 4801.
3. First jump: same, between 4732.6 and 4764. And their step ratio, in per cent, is 61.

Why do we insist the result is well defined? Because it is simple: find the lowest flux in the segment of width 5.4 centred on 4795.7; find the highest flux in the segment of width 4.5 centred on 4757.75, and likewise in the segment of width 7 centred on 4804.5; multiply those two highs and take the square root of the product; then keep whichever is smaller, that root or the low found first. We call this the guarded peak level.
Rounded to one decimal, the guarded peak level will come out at 15.5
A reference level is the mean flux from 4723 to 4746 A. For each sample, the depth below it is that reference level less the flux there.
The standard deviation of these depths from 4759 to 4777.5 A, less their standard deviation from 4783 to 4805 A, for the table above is -0.4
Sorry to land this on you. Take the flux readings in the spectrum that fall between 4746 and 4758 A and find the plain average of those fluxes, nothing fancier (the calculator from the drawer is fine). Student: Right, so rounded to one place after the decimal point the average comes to 32.1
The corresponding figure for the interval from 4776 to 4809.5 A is 30.4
